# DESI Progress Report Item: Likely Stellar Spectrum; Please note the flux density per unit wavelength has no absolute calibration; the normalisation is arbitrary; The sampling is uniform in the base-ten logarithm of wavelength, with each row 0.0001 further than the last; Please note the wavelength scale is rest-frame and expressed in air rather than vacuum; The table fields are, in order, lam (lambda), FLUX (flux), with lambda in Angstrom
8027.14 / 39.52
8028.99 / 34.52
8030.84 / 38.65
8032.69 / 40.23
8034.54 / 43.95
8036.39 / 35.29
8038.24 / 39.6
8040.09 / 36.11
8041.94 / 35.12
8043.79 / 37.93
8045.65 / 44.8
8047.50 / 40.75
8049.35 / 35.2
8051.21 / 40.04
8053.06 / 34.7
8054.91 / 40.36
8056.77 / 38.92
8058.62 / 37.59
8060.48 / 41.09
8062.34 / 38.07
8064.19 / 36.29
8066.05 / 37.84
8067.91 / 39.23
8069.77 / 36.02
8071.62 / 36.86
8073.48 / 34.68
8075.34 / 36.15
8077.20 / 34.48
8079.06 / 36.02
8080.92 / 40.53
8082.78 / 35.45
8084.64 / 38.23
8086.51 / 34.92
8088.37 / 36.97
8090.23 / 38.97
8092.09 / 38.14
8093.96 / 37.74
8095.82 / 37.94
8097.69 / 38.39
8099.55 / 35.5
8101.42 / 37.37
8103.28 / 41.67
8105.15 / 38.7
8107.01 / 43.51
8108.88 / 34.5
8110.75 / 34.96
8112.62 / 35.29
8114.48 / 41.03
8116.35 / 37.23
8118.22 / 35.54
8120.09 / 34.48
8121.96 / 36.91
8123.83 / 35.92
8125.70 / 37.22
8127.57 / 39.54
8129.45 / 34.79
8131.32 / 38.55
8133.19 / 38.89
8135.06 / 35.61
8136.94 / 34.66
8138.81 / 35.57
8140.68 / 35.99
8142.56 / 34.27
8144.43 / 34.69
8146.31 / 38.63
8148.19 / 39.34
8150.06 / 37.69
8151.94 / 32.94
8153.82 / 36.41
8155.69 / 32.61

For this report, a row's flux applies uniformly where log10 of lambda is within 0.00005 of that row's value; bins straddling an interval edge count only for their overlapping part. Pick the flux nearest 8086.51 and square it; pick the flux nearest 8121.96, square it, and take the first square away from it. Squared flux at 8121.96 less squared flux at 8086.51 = 143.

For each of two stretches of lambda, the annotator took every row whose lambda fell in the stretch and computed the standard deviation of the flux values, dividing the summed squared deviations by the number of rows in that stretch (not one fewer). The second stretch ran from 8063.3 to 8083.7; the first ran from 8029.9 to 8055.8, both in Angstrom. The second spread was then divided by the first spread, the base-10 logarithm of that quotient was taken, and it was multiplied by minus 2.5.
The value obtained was 0.6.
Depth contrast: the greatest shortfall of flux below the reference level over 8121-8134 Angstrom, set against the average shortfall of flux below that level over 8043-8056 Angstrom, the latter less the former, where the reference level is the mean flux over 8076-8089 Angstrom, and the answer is -4.3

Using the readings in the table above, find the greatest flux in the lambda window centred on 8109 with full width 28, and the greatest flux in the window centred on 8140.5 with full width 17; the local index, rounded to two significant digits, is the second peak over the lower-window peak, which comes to 0.90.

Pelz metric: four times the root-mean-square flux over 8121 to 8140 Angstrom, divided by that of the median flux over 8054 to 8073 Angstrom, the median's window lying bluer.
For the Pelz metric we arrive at 3.88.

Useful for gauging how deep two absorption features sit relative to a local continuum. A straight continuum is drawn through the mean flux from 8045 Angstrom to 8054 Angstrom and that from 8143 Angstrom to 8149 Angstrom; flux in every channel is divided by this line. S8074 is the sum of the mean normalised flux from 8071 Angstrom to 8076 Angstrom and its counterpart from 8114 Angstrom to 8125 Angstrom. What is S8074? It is 1.90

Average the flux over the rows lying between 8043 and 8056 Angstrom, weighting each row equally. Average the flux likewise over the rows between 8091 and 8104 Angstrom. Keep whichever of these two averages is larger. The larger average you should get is 39.1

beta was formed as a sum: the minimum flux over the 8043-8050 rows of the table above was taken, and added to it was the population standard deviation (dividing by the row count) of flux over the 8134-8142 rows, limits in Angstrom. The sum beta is 35.7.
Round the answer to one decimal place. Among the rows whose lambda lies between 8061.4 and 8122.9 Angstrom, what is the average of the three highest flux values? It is 42.1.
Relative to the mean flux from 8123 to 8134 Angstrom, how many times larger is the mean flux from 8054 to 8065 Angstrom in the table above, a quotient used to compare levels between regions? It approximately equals 1.03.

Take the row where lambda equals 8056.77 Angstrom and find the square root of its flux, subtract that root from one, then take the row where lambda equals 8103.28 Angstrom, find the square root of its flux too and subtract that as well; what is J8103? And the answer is -11.7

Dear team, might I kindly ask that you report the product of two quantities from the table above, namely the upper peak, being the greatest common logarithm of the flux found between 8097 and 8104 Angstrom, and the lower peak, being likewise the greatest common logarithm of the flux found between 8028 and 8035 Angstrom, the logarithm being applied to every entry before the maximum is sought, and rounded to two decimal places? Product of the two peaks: 2.66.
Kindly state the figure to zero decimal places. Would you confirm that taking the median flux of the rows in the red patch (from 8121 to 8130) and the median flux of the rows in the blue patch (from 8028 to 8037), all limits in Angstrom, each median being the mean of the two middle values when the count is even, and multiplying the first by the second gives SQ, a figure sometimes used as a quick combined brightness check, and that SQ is 1427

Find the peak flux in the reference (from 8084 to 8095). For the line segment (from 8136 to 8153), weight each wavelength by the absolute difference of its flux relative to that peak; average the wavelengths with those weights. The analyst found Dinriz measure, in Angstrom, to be 8143.8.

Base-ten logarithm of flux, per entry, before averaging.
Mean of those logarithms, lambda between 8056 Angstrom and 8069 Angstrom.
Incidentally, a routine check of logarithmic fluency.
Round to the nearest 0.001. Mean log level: 1.584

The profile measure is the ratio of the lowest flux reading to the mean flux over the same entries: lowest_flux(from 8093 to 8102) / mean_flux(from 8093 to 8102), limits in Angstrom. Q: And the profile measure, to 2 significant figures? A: 0.95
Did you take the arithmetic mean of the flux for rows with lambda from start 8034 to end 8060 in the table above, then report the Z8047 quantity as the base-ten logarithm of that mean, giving 1.59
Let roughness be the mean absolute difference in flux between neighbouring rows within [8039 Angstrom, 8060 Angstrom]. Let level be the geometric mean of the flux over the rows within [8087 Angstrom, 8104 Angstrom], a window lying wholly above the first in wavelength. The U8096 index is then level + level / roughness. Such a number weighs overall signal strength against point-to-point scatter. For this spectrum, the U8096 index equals 47.8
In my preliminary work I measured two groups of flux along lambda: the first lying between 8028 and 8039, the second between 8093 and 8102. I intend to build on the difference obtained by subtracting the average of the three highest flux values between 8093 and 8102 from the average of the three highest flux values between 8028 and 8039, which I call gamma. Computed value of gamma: 3.2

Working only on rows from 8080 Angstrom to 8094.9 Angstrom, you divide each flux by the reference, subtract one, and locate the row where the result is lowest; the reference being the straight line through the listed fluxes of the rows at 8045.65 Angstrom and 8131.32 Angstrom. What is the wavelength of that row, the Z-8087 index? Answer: 8086.51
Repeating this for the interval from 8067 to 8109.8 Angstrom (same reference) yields 8073.48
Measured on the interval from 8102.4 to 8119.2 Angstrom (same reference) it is 8108.88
